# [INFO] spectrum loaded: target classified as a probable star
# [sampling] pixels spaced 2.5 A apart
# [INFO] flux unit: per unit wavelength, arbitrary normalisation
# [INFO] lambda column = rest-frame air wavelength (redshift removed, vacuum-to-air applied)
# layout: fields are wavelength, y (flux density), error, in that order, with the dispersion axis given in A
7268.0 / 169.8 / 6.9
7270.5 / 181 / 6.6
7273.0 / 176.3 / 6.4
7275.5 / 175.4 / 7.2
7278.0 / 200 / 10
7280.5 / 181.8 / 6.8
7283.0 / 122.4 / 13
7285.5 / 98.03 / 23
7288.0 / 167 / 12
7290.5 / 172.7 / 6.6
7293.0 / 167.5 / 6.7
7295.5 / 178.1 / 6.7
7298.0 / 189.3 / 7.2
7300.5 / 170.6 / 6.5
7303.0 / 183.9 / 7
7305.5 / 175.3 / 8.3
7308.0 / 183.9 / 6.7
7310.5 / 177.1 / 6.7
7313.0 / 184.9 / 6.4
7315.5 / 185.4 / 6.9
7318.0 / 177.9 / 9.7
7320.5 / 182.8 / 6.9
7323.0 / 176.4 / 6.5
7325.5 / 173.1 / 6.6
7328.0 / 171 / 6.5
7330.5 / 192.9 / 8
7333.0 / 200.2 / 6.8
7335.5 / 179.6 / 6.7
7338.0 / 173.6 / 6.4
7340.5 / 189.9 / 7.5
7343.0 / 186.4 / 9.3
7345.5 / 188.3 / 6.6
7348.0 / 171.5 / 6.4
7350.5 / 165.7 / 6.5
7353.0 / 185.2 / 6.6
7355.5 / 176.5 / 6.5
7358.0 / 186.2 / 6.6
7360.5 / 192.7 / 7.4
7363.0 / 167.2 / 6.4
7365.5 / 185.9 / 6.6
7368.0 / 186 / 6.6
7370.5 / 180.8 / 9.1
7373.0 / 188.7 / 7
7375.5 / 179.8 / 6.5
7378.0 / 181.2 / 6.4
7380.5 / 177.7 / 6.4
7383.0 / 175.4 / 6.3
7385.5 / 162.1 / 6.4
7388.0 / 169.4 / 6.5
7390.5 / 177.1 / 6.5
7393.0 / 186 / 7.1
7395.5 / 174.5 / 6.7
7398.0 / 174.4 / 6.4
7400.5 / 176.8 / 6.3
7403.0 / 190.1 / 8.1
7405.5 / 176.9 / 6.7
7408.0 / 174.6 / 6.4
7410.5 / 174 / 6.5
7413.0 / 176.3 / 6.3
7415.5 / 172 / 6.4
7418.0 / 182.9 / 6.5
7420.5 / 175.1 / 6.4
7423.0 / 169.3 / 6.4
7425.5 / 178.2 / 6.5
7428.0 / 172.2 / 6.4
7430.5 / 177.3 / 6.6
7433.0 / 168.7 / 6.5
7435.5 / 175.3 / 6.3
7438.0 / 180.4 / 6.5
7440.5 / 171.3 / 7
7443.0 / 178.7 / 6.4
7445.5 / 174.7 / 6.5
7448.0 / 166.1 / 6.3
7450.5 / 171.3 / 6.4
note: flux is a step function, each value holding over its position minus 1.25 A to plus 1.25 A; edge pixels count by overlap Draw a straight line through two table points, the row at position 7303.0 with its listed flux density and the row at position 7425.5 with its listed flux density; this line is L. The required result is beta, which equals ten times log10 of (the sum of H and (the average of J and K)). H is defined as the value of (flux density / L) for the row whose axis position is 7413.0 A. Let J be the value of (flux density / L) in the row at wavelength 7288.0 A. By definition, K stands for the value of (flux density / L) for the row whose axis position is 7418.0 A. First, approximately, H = 0.99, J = 0.90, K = 1.02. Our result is 2.90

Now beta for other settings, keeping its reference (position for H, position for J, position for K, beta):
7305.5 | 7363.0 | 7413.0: 2.81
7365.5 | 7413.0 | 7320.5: 3.05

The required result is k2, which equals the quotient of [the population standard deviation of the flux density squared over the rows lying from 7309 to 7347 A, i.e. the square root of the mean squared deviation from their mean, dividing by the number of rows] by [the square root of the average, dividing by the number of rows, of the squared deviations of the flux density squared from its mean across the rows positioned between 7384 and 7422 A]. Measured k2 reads 1.3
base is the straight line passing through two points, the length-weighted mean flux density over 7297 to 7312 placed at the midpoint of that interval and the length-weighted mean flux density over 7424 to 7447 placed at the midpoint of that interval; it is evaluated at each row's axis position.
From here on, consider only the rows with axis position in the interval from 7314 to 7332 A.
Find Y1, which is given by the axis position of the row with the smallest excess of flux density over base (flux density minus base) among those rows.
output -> 7328.0 A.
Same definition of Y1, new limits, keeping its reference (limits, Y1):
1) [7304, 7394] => 7385.5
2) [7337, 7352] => 7350.5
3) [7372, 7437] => 7385.5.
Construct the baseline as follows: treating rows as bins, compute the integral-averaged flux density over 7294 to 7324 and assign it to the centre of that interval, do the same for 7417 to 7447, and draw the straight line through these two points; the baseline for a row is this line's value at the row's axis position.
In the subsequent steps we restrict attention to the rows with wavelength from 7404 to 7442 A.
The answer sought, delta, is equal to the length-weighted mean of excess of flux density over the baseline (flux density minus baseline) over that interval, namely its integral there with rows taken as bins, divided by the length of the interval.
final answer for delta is -0.5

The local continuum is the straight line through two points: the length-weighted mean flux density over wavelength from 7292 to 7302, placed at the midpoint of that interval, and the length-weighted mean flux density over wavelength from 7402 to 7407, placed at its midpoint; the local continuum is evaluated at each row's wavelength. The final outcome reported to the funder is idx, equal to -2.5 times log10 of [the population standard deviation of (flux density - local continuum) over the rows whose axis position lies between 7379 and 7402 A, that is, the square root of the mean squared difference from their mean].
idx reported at -1.95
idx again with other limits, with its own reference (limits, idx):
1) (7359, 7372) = -2.33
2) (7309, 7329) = -1.79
